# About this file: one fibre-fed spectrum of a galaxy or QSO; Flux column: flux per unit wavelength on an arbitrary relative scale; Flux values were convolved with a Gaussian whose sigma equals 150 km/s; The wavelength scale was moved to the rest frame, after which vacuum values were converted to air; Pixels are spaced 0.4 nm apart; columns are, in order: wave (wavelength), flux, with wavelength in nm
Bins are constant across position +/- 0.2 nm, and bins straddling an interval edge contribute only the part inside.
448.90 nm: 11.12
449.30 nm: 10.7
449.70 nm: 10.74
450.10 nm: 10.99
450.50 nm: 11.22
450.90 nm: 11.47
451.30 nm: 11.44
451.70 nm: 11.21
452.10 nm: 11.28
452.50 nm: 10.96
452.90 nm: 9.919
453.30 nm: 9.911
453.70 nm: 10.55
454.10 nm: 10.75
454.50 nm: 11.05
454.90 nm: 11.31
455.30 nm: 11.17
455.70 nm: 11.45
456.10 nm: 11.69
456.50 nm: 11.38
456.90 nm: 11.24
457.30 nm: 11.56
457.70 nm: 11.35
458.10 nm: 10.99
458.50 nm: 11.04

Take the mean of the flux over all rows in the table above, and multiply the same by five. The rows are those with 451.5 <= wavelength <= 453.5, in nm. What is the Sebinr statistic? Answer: 53.3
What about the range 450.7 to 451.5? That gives 57.3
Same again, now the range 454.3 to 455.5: 55.9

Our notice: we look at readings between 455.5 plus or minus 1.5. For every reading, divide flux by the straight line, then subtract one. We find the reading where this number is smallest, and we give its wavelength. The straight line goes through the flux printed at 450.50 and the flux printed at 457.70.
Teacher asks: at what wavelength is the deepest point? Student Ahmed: 454.10 nm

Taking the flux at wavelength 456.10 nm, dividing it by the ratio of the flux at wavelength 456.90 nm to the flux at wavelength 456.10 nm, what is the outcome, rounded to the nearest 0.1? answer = 12.2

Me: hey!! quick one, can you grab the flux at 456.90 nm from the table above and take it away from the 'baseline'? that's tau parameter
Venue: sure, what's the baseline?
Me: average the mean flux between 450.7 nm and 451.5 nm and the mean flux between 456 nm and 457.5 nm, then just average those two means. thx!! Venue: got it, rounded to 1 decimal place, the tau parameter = 0.2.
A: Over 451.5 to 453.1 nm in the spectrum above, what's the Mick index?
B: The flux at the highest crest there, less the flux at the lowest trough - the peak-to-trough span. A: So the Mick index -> 1.4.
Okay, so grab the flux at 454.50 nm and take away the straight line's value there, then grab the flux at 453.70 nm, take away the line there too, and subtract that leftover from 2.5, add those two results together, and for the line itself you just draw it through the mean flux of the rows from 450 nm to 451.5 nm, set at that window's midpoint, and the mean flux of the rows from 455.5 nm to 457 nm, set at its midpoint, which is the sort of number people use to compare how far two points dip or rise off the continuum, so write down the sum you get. 3.0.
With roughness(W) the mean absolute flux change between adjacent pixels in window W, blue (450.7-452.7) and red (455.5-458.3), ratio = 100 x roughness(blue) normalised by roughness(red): 62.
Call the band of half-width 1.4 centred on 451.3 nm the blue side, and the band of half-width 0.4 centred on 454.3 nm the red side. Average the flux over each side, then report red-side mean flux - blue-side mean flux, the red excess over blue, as -0.32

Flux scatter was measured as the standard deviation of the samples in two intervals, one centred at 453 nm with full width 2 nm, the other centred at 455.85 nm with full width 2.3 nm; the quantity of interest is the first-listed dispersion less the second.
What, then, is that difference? 0.4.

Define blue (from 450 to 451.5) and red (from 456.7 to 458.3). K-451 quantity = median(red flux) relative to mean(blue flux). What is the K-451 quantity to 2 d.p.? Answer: 1.00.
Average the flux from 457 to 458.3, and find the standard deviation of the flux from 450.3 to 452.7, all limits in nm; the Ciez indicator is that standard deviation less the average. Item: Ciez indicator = -11.1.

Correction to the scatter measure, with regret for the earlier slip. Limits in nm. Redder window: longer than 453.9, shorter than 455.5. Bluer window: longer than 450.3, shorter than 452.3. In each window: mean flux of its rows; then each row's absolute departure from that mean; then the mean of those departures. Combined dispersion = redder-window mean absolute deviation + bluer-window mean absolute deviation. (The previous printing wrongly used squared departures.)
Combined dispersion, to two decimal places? 0.27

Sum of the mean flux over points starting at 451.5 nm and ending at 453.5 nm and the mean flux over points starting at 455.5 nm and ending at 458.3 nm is 22.0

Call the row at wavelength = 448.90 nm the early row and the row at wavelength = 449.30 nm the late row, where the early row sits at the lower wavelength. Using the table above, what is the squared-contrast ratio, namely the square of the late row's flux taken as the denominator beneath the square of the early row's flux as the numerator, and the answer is 1.080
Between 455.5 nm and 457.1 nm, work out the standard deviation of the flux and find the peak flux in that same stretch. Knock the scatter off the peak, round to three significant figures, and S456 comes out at 11.5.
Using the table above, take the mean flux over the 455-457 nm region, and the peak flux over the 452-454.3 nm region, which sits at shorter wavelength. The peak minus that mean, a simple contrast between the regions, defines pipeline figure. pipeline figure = -0.11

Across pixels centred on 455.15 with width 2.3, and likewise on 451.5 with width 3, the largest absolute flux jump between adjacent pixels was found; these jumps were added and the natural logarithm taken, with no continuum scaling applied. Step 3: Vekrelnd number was 0.29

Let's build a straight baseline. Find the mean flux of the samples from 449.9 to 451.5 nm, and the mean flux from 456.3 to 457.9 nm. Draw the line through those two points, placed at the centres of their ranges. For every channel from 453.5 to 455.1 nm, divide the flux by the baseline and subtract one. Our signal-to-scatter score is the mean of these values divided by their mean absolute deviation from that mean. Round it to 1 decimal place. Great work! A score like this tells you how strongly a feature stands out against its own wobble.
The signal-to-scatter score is -1.6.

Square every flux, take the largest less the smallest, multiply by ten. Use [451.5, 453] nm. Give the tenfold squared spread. 289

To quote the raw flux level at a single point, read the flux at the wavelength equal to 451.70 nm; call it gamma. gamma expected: 11.21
